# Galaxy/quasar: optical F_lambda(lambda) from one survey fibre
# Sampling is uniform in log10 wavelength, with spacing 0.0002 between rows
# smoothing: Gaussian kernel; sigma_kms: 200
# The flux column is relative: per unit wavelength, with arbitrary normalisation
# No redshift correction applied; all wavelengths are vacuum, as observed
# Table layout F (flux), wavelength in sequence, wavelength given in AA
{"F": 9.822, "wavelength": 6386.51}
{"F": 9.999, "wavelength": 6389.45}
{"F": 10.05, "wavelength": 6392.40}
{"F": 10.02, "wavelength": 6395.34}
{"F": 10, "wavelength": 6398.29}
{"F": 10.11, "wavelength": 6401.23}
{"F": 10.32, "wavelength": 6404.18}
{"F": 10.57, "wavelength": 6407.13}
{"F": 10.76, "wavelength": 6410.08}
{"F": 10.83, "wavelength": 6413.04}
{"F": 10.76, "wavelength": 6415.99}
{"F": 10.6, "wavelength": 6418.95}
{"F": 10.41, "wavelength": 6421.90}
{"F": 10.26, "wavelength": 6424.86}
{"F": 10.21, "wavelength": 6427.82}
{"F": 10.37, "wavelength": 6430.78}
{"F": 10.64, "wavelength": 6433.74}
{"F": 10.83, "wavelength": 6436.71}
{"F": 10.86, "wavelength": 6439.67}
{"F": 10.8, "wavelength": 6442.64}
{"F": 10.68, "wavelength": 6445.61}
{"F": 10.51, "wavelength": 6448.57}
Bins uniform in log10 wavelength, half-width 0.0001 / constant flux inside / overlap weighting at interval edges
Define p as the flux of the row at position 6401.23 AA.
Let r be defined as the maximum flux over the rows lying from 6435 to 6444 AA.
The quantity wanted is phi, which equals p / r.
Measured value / 0.93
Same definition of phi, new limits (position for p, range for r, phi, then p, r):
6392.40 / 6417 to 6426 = 0.95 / 10.05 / 10.6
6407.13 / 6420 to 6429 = 1.02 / 10.57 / 10.41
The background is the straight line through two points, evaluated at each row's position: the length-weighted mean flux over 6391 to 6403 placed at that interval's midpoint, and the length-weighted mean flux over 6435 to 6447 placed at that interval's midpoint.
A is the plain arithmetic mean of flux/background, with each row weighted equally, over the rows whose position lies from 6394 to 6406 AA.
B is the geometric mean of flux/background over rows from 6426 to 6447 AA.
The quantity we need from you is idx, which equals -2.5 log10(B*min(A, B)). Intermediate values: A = 1.00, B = 0.99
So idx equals 0.018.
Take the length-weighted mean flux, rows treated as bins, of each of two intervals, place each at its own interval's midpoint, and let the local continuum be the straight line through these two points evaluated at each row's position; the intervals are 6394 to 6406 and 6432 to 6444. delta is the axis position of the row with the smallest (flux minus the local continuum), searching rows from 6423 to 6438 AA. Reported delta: 6427.82 AA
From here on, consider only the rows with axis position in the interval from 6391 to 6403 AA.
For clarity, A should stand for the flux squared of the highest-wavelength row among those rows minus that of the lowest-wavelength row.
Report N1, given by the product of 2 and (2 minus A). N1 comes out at 2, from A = 1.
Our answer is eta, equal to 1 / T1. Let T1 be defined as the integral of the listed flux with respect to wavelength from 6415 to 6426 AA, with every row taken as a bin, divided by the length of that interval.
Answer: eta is 0.0952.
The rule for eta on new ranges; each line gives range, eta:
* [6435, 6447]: 0.0927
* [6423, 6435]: 0.0965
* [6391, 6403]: 0.0994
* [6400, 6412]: 0.0957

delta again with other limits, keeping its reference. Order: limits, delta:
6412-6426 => 6424.86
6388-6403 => 6398.29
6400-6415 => 6401.23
